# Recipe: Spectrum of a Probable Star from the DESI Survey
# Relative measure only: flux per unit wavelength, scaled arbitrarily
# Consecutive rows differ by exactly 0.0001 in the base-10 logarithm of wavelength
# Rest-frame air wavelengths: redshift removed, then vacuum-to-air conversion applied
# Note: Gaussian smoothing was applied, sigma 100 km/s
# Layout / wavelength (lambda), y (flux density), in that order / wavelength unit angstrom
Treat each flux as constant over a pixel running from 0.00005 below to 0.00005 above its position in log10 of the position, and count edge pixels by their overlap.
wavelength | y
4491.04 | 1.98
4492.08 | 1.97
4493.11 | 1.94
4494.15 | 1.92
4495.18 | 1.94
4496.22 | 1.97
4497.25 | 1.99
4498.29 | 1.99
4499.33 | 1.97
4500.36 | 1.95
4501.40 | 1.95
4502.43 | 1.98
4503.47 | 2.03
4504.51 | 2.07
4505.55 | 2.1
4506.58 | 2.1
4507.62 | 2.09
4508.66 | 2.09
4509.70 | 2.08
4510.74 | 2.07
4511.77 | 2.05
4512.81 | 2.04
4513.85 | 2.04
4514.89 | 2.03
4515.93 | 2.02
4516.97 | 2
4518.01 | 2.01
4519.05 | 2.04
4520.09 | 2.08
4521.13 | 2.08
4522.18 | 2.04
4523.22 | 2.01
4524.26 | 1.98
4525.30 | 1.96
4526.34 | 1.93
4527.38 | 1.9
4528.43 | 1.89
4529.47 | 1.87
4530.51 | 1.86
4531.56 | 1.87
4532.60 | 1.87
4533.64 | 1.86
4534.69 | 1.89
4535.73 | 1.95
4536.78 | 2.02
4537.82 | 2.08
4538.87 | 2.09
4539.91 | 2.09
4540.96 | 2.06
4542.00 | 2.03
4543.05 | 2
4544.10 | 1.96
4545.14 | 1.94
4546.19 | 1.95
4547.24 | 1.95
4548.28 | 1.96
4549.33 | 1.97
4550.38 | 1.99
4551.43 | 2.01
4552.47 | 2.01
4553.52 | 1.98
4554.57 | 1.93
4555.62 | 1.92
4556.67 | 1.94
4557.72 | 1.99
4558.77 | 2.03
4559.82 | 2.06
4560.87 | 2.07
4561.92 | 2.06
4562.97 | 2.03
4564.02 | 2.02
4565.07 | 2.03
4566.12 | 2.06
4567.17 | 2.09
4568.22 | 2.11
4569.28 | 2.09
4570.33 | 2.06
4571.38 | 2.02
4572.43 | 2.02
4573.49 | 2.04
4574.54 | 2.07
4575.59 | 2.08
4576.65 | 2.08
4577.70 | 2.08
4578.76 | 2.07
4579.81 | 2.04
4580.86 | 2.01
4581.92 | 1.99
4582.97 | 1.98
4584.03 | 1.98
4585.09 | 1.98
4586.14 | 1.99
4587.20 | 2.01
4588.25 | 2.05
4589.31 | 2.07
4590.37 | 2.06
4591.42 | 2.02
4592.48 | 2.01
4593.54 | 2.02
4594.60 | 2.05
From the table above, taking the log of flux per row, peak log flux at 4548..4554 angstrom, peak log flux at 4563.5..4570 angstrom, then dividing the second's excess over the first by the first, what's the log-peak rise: 0.07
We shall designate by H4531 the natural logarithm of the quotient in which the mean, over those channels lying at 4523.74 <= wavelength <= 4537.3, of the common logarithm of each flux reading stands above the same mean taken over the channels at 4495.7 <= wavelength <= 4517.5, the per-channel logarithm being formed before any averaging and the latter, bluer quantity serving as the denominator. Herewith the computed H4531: -0.09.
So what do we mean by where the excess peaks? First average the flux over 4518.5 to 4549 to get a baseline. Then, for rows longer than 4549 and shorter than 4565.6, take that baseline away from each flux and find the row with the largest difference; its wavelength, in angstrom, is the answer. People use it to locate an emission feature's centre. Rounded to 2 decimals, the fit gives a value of 4560.87 angstrom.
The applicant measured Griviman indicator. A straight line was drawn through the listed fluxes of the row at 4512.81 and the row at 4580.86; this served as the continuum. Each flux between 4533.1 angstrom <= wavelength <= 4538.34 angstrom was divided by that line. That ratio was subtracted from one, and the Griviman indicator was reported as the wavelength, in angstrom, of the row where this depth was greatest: 4533.64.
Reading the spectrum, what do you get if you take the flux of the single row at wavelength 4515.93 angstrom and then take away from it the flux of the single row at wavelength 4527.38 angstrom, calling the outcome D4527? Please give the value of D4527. 0.12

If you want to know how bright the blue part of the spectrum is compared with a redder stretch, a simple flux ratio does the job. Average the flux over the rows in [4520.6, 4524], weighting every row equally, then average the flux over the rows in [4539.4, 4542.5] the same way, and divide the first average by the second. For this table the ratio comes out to 0.99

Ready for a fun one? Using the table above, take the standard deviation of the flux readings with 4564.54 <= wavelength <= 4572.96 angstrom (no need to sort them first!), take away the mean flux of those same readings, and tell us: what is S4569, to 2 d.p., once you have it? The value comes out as -2.03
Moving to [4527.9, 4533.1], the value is -1.86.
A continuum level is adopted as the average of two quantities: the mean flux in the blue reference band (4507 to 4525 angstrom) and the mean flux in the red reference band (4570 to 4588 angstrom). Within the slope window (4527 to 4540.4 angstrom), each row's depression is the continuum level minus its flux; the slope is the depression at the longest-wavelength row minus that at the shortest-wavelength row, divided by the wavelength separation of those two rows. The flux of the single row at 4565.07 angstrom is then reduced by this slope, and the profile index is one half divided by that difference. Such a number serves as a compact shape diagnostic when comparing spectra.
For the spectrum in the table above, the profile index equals 0.244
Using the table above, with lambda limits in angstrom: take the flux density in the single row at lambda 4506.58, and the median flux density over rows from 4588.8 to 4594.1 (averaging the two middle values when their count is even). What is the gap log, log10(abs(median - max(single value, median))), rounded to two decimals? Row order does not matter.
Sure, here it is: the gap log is -1.10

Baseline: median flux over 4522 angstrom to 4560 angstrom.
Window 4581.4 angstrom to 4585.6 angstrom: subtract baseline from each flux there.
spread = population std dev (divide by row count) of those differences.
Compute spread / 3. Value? 0.0014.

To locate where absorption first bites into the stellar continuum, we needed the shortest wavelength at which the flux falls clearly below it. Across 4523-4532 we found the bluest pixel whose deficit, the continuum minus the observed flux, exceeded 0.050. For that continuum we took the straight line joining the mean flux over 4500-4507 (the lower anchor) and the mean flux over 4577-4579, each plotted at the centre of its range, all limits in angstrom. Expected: 4524.26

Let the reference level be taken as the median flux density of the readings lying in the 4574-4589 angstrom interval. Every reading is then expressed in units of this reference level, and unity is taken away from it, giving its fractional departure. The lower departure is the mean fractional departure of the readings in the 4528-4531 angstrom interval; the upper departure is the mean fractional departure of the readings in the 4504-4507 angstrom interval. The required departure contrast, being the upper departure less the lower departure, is 0.107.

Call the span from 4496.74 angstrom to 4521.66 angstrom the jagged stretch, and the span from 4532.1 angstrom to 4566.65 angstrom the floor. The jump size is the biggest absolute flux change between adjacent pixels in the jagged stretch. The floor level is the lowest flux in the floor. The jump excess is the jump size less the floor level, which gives -1.81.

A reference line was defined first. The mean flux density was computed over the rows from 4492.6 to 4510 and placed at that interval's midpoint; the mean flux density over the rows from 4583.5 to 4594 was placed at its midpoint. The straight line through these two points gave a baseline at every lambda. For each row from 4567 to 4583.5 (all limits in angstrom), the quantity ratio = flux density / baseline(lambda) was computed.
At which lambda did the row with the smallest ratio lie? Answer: 4582.97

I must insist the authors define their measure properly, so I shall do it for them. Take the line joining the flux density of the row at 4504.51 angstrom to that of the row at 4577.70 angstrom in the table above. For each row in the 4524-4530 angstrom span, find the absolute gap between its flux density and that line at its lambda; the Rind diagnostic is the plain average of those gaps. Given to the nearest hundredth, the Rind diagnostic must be 0.15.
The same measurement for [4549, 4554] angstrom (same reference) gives 0.08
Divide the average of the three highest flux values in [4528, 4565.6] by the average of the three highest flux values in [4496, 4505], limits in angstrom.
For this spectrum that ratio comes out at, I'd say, 1.03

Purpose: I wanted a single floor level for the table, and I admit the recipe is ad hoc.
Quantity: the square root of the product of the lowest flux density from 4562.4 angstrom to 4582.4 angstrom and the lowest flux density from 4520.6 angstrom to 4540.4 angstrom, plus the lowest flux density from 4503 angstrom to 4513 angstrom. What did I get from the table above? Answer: 3.95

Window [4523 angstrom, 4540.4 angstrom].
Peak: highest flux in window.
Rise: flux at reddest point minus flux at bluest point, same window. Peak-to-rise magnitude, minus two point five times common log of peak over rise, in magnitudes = -3.5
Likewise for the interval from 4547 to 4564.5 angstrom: -3.7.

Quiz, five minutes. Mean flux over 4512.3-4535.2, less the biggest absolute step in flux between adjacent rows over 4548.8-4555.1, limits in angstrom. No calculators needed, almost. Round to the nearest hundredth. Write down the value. 1.92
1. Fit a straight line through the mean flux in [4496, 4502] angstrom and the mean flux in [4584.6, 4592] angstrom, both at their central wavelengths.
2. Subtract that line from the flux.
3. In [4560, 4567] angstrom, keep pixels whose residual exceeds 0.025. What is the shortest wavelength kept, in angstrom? 4560.87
